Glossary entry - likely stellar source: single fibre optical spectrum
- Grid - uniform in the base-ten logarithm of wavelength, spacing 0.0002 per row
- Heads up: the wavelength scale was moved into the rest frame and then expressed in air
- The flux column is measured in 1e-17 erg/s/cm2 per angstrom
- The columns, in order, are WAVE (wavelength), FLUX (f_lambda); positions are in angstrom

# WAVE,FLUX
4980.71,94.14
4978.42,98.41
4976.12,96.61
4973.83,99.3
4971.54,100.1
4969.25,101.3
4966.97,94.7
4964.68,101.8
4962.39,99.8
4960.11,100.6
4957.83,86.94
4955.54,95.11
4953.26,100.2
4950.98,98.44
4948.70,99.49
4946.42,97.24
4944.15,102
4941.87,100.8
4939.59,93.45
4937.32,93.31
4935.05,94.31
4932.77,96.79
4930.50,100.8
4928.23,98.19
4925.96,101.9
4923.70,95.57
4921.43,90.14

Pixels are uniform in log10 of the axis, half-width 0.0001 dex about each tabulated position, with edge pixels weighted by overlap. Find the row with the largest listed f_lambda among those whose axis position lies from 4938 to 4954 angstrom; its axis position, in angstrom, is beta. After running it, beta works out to 4944.15 angstrom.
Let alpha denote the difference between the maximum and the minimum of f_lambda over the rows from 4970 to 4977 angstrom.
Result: 3.5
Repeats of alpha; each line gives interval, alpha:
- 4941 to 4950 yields 4.8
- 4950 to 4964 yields 13.7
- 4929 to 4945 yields 8.7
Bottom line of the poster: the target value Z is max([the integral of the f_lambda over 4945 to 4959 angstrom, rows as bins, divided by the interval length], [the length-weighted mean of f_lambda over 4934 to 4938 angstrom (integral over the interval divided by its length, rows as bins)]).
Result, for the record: 96.4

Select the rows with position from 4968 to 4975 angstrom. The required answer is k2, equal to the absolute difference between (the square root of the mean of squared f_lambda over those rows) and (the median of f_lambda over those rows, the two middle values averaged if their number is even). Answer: 0.1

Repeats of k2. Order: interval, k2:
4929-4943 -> 1.1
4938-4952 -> 0.4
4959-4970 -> 0.9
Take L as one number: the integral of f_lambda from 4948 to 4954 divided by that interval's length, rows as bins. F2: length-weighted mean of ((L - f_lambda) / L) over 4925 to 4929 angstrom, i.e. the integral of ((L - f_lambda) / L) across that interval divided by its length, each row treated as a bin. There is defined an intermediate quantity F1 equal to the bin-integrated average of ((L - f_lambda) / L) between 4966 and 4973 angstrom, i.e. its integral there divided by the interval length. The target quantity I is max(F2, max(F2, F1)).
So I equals 0.005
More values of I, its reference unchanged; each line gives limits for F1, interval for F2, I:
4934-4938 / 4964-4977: 0.055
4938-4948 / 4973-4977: 0.014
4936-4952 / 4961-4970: 0.016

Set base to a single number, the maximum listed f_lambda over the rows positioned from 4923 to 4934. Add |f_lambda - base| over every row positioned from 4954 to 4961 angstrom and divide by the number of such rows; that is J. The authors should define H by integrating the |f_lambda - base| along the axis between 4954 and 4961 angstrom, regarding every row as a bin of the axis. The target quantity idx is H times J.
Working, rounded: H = 53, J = 7.7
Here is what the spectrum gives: 407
